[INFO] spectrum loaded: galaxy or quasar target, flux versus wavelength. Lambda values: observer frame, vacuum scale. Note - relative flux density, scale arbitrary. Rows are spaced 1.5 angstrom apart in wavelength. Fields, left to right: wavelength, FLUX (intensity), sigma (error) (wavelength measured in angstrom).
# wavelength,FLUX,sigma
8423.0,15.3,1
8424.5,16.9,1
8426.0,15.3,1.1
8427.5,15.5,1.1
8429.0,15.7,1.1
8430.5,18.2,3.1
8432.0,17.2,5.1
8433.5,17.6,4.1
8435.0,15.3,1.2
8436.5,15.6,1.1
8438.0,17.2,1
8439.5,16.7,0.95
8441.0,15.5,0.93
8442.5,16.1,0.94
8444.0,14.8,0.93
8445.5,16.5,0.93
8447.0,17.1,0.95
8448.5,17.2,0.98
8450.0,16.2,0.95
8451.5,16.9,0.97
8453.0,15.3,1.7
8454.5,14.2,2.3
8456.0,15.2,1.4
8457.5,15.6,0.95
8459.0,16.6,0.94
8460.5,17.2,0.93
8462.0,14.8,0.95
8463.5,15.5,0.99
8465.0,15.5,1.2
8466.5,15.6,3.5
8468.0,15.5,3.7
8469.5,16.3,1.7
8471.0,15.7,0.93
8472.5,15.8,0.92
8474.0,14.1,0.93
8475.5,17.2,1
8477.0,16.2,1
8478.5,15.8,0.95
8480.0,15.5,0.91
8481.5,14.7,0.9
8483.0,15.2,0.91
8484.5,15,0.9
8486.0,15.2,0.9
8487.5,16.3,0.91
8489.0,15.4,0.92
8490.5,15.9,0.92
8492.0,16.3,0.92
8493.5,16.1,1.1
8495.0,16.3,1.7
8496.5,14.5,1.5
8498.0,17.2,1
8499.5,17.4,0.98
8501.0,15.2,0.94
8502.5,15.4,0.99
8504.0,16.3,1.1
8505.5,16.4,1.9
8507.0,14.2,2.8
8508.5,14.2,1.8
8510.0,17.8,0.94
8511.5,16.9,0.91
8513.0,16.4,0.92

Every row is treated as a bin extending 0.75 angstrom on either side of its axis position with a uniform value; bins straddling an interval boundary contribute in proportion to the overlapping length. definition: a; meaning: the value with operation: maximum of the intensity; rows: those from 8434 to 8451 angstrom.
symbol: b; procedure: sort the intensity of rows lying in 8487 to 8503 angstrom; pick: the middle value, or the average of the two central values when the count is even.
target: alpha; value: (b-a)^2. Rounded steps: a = 17.2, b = 16.1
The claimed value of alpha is 1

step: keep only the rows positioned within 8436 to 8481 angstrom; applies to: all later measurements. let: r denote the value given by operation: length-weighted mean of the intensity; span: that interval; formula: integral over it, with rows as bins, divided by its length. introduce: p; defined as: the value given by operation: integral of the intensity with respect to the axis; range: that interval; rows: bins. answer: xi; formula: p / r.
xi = 45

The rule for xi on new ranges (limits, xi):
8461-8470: 9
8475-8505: 30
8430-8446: 16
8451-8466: 15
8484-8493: 9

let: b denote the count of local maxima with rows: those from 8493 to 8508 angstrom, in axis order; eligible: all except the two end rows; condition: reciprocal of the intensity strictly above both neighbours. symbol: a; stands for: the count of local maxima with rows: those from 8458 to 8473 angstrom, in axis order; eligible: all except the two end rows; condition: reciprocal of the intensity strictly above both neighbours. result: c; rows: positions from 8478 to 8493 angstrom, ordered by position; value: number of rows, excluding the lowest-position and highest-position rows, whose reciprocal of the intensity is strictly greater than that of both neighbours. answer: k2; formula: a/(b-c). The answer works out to -3.0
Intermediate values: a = 3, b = 2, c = 3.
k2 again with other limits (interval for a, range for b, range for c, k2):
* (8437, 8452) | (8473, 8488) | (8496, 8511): 3.0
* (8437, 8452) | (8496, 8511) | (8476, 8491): -1.5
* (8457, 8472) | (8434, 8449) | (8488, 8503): -2.0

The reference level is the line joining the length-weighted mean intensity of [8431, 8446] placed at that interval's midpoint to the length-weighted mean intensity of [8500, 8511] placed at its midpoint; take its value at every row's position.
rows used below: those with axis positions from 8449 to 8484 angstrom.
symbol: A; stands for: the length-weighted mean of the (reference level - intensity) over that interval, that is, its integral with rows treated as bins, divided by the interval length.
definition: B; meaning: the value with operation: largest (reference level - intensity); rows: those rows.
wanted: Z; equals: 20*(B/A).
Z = 109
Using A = 0.36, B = 1.94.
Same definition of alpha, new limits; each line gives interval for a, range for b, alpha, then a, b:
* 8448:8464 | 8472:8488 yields 3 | 17.2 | 15.5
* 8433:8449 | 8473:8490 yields 5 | 17.6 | 15.4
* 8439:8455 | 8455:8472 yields 3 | 17.2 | 15.6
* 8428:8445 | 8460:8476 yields 7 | 18.2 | 15.6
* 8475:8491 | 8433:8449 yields 0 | 17.2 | 16.5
